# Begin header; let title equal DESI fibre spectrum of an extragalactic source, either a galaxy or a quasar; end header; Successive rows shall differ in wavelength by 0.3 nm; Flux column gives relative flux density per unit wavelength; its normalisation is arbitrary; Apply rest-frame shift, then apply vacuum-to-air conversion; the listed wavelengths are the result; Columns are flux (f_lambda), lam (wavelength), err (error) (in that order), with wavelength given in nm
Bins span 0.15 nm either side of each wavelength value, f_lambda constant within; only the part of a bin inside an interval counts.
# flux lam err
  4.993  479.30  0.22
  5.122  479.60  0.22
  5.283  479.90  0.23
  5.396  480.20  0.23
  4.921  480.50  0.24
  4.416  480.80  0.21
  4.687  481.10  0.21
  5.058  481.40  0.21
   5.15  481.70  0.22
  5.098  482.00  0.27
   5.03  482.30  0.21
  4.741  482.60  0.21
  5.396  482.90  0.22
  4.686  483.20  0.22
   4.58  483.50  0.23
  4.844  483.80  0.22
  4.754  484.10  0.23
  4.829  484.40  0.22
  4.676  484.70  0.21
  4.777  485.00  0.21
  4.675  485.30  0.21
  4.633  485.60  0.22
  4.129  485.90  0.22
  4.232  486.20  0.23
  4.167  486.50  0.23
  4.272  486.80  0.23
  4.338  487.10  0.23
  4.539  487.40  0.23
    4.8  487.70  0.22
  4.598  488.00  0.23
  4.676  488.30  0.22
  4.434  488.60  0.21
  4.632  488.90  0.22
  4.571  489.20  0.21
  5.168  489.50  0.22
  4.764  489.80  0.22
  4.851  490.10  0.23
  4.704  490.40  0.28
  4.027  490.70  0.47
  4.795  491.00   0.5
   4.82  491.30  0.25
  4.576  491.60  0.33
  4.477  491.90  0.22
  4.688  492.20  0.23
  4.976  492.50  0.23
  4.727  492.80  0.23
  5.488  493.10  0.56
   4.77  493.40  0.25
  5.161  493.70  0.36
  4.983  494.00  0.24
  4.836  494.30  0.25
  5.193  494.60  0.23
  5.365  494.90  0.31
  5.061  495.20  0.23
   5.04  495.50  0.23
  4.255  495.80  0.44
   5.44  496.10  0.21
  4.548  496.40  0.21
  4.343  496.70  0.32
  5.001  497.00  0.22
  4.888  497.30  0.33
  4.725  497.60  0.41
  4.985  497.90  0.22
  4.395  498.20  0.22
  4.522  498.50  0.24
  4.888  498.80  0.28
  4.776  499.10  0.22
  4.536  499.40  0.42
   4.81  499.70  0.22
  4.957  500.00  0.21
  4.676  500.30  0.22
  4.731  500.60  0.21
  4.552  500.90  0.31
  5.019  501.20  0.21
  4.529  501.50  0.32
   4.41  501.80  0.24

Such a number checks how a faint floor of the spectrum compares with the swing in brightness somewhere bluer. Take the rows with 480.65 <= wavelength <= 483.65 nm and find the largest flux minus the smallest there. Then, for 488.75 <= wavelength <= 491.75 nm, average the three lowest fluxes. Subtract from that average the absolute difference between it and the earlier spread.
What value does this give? 0.98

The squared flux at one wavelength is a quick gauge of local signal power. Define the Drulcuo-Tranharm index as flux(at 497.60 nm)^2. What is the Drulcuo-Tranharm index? 22.3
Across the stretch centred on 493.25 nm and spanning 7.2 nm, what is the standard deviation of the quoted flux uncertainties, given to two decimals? 0.10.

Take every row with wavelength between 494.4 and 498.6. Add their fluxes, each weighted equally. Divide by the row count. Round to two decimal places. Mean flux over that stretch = 4.84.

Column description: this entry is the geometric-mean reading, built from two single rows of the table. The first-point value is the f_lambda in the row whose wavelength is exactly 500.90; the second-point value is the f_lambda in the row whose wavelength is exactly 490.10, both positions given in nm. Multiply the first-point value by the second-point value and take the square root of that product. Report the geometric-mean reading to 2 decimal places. 4.70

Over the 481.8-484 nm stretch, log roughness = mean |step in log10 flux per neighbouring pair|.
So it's 0.031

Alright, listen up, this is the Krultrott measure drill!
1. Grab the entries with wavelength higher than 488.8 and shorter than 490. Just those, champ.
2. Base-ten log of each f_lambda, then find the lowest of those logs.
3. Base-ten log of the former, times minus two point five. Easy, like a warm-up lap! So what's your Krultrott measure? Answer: 0.45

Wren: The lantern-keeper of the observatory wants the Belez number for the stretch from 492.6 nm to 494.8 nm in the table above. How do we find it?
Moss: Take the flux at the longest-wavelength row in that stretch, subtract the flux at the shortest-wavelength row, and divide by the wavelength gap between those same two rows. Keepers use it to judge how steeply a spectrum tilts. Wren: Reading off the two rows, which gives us 0.26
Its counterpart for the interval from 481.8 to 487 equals -0.17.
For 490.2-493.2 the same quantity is 0.29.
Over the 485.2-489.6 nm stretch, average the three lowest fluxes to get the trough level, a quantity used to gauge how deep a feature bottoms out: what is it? 4.18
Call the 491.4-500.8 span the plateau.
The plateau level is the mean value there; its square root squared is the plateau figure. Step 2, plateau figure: 4.83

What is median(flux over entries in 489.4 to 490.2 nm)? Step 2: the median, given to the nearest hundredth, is 4.85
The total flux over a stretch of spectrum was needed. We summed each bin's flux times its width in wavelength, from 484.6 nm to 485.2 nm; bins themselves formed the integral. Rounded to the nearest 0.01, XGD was 2.84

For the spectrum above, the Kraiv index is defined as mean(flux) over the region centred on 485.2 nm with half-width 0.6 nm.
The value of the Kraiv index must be 4.7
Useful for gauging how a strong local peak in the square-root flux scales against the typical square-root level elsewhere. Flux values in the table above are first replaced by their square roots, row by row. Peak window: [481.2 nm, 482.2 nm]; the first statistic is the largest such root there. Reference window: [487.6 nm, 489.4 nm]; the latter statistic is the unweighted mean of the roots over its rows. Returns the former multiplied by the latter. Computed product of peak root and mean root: 4.88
